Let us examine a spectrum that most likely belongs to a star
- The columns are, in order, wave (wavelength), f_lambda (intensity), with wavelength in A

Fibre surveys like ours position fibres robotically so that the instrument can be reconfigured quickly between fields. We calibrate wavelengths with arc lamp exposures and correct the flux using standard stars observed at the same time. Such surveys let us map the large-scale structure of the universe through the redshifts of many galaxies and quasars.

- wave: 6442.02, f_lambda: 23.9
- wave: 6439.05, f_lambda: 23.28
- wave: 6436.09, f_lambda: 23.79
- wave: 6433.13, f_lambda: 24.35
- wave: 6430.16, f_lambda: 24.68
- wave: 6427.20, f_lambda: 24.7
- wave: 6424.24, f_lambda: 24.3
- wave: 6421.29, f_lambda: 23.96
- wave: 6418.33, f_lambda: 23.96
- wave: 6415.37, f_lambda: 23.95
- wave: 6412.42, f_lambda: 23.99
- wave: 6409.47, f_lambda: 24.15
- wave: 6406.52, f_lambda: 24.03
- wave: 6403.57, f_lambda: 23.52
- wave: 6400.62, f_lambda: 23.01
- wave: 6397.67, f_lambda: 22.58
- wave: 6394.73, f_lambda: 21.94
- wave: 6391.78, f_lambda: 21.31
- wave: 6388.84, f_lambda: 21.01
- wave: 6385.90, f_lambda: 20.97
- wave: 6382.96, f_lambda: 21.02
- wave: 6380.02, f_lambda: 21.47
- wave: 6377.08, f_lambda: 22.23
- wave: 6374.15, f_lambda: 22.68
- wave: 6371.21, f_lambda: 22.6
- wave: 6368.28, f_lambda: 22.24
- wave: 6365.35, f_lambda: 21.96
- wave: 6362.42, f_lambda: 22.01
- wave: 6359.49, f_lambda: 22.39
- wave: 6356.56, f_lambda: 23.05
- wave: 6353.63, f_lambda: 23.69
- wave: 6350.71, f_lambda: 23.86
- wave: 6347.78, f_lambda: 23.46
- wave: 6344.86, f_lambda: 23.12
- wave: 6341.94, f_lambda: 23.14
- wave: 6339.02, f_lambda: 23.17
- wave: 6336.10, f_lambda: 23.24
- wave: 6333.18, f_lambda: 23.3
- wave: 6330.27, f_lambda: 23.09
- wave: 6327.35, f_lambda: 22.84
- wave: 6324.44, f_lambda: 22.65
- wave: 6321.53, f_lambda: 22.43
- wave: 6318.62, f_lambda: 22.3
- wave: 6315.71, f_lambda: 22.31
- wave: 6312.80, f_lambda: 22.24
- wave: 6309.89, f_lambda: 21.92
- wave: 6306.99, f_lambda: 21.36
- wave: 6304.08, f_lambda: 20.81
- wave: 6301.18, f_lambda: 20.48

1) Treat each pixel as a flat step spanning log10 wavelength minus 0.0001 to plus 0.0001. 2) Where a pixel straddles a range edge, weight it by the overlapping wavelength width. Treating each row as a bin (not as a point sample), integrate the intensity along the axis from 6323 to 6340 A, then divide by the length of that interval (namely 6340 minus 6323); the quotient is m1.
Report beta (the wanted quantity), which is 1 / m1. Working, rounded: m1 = 23.0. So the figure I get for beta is 0.0434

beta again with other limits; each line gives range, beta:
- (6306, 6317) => 0.0455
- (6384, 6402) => 0.0459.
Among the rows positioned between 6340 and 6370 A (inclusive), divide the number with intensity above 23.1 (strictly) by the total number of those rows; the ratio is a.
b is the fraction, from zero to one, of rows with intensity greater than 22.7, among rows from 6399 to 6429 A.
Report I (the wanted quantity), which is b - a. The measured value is 0.5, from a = 0.5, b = 1.0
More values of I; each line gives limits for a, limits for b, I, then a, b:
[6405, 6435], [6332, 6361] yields -0.1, 1.0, 0.9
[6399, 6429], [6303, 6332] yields -0.7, 0.9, 0.2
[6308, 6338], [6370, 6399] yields -0.2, 0.2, 0.0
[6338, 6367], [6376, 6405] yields -0.4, 0.6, 0.2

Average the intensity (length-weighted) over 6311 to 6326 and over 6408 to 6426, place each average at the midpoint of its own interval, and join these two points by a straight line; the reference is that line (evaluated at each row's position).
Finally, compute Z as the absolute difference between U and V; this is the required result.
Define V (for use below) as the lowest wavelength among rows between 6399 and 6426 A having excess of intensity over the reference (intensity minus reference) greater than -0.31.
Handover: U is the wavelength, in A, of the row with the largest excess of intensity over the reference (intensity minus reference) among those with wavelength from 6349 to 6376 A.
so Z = 55.8 A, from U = 6350.71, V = 6406.52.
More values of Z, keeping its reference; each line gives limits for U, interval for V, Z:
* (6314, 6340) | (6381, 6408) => 73.3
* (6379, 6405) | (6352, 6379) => 49.9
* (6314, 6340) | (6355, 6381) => 23.4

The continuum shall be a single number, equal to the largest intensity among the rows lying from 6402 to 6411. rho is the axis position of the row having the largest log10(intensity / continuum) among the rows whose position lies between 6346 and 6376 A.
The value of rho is 6350.71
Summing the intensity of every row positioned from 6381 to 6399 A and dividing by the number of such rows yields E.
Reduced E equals 21.5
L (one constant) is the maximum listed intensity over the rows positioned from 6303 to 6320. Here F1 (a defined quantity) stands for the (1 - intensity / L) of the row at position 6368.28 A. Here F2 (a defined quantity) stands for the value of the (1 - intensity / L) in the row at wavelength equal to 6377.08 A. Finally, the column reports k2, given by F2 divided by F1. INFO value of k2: 1.1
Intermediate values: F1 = 0.003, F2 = 0.004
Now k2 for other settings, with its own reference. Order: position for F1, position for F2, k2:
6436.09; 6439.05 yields 0.7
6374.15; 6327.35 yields 1.4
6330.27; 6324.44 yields 0.4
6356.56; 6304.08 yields -2.0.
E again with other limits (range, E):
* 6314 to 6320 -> 22.3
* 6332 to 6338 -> 23.3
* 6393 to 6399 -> 22.3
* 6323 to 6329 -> 22.7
